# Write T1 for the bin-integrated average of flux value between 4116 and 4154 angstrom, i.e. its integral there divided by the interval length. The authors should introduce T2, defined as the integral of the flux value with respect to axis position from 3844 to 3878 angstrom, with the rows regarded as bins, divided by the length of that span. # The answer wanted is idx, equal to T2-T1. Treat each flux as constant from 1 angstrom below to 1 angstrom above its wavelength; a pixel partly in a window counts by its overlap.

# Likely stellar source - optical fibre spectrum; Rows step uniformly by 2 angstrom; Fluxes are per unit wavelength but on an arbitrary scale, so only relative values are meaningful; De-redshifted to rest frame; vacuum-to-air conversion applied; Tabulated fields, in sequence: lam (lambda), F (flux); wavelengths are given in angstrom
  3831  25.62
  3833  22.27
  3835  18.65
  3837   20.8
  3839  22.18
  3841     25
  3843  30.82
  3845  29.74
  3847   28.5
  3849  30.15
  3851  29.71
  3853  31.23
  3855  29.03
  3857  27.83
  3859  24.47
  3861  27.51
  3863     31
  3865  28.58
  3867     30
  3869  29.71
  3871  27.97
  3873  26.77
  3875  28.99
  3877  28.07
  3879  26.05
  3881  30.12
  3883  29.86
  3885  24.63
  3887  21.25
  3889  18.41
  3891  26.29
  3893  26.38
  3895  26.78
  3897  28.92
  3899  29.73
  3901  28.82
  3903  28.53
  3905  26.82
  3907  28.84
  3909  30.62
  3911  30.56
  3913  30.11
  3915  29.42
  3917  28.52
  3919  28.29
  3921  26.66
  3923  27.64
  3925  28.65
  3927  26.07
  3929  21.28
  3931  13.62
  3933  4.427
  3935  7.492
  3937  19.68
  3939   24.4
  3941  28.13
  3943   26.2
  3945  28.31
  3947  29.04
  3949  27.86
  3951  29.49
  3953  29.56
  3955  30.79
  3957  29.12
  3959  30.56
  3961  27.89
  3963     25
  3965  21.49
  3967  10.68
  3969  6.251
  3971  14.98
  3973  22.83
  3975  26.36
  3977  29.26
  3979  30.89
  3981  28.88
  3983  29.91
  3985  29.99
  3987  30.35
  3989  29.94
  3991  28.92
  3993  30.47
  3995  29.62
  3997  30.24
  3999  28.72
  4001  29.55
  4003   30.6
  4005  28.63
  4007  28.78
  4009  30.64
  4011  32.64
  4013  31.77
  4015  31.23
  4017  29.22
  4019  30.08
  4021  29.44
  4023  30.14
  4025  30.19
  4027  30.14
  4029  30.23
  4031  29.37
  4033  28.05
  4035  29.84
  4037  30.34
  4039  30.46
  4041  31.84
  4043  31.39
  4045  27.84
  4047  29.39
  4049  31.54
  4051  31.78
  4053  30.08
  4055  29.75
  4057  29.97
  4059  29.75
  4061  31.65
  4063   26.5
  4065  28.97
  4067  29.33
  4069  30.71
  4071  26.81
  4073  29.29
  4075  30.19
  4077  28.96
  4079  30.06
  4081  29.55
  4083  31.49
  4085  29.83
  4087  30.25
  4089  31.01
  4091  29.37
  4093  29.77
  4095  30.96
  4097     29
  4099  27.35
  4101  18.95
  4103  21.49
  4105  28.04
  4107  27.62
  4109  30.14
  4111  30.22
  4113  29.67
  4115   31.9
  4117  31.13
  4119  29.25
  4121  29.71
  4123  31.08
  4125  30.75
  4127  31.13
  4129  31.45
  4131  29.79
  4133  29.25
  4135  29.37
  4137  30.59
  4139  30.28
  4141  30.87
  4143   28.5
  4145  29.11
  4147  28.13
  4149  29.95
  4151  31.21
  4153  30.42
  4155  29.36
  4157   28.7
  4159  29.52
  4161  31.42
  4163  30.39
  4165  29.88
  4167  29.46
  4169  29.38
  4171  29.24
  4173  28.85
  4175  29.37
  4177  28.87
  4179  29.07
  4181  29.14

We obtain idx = -1.3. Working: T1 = 30.1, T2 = 28.8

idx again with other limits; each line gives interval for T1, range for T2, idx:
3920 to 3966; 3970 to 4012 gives 4.2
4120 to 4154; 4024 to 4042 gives 0.0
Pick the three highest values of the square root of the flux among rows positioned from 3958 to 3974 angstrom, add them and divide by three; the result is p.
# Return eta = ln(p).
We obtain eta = 1.66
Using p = 5.27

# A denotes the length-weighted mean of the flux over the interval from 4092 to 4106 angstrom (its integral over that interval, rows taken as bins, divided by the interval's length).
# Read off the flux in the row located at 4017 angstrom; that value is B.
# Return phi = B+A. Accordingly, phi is 56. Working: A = 26.5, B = 29.22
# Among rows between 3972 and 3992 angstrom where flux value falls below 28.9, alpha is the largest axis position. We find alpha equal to 3981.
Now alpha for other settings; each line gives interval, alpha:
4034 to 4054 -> 4045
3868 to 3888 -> 3887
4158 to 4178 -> 4177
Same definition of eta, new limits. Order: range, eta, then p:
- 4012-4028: 1.72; 5.57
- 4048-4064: 1.73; 5.63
